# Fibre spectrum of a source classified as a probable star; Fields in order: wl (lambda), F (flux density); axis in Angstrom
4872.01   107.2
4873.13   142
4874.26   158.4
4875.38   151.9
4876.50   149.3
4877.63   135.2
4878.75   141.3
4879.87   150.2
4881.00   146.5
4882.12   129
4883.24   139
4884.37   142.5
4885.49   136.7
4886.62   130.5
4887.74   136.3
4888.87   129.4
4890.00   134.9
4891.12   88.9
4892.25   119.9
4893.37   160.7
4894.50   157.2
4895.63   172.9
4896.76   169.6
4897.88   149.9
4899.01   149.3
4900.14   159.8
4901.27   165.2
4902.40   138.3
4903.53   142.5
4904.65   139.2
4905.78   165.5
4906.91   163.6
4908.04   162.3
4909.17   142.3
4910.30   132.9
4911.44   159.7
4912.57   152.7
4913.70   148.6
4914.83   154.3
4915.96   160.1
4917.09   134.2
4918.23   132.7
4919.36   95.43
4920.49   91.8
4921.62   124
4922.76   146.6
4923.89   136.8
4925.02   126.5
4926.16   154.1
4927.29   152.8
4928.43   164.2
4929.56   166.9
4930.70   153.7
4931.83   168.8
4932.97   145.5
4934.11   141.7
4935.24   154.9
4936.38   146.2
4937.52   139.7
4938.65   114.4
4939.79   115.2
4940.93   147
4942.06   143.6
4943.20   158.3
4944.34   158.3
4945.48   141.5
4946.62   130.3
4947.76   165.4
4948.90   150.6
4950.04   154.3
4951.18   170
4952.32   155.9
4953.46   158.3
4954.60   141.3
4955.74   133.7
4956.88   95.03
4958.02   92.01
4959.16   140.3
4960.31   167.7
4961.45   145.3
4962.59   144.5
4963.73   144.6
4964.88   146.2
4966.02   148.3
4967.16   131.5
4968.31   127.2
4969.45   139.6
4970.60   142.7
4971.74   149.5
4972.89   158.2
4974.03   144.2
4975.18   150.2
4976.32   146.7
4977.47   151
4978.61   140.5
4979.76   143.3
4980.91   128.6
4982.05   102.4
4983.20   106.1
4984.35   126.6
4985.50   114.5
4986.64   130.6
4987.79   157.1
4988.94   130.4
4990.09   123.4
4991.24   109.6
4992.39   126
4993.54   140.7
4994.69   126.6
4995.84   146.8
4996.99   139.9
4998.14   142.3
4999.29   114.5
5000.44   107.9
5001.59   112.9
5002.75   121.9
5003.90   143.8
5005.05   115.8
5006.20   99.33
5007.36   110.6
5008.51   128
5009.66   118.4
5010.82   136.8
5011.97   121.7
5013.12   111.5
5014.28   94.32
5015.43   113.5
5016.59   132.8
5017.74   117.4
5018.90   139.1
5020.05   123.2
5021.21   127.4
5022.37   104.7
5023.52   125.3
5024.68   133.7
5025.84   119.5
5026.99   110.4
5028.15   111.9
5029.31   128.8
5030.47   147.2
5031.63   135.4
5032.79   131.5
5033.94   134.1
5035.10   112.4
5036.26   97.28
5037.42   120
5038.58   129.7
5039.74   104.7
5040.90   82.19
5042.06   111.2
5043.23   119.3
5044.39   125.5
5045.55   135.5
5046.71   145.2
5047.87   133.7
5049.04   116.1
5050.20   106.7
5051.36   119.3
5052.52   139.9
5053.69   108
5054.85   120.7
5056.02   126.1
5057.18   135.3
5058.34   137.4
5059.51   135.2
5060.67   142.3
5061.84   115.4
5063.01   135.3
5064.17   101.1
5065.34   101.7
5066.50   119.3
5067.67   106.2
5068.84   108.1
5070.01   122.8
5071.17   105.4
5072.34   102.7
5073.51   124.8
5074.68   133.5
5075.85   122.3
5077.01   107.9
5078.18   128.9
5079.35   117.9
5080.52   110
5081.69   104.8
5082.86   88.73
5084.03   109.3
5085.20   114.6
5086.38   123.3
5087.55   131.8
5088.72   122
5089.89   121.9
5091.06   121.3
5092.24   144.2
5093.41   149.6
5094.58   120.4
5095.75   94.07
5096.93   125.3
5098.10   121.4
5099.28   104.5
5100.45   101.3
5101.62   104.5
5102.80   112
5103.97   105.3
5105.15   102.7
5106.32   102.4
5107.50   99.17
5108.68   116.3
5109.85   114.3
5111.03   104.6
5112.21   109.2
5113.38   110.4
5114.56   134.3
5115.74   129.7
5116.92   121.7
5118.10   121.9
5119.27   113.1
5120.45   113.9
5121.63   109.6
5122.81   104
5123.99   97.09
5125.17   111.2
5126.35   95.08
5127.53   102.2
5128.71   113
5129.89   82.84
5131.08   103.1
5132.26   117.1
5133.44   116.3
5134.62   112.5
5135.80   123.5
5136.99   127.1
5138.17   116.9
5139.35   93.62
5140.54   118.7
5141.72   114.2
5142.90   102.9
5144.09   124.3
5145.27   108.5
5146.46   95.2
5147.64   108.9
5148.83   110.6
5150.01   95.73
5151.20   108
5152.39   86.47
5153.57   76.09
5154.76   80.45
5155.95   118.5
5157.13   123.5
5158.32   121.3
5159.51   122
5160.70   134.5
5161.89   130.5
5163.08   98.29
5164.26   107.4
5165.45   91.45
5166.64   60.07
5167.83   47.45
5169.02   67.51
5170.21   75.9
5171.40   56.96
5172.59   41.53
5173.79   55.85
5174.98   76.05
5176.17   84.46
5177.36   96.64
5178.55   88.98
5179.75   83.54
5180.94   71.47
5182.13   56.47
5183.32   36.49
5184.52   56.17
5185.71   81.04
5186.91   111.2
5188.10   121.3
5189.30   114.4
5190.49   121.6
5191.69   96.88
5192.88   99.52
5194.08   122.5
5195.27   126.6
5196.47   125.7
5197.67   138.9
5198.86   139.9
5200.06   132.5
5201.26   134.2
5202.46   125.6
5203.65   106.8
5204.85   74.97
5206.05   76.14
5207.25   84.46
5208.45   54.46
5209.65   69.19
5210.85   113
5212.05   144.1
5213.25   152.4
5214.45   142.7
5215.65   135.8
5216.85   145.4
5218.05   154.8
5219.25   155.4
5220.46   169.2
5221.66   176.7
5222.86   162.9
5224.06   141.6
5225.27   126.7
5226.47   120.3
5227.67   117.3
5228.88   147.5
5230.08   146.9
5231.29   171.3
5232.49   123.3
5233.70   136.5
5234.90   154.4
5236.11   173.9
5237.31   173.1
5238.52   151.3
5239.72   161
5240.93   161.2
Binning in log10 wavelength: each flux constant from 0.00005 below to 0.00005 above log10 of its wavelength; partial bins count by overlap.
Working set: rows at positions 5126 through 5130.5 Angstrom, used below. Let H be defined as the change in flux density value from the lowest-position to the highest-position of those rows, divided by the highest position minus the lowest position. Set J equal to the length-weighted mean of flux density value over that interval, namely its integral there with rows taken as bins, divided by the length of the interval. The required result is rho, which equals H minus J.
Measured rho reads -102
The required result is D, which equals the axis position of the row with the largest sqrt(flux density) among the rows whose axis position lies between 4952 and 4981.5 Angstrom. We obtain 4960.31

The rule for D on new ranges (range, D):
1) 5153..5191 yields 5160.70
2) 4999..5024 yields 5003.90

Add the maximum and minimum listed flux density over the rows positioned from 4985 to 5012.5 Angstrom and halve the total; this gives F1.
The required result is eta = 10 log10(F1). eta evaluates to 21.1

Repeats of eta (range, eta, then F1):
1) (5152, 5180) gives 19.4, 88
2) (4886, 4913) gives 21.2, 131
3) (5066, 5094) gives 20.8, 119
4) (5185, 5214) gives 20.1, 103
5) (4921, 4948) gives 21.5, 142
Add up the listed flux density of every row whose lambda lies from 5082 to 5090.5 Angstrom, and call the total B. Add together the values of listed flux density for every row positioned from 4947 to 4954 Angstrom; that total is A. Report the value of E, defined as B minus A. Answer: -143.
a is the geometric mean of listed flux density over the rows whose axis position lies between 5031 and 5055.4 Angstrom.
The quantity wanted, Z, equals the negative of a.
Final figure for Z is -119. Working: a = 119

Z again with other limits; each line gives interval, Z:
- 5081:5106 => -114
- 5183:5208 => -101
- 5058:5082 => -118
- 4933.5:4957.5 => -142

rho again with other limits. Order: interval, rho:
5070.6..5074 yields -102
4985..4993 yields -126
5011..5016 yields -115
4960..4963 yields -162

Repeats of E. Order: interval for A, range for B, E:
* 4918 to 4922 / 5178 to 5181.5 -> -200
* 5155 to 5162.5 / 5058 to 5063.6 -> -85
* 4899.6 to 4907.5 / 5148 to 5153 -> -673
